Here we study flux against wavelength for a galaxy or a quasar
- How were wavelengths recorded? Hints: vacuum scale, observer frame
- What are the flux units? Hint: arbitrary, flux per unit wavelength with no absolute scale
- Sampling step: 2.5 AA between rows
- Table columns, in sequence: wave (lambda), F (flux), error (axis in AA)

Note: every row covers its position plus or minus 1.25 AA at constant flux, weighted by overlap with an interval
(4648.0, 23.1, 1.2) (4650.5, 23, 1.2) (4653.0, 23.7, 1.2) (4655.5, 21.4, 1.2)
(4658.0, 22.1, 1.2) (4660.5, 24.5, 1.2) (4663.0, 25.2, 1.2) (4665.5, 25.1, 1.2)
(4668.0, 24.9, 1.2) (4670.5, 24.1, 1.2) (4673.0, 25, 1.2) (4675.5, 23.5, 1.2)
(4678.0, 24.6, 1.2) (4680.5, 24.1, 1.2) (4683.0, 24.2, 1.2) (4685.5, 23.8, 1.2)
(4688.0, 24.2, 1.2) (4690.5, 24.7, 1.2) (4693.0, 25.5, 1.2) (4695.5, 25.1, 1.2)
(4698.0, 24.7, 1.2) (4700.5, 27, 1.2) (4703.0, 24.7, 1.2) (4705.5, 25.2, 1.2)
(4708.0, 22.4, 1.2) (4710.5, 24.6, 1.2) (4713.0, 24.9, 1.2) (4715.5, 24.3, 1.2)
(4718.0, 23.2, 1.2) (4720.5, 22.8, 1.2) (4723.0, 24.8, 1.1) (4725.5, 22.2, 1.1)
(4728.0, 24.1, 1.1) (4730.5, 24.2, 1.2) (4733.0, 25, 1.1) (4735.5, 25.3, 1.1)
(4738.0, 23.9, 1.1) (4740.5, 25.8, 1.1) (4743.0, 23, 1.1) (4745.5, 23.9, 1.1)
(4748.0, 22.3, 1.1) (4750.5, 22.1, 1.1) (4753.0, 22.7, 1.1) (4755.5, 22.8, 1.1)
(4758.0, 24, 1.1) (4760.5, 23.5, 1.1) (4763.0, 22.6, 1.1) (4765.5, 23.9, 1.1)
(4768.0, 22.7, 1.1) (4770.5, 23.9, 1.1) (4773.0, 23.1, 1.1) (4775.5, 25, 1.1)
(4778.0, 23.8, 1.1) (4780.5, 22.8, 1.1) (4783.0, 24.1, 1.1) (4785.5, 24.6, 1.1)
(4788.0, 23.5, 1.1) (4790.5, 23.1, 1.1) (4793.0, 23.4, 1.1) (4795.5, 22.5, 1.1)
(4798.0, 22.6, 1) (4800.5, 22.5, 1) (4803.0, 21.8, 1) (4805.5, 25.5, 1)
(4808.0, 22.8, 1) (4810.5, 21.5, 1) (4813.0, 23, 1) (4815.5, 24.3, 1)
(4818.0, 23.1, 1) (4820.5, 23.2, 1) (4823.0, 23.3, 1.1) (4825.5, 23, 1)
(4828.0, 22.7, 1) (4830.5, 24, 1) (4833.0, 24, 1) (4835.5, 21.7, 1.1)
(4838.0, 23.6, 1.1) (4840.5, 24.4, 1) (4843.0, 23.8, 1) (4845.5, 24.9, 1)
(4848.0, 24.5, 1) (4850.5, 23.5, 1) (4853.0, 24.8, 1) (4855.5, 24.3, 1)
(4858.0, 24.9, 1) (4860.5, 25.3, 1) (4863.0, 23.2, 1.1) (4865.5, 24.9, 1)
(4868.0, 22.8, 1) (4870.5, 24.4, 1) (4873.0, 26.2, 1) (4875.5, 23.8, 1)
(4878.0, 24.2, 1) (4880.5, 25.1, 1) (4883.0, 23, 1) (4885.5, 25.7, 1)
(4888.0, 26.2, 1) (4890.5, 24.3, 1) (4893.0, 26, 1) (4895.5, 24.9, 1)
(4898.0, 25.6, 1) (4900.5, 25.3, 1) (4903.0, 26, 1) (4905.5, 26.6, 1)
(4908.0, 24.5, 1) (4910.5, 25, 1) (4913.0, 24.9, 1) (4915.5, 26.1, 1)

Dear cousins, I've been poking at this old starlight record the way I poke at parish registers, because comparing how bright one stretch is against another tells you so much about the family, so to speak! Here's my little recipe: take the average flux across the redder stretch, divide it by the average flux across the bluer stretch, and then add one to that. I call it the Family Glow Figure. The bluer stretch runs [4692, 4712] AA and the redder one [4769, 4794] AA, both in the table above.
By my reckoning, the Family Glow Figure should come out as 1.95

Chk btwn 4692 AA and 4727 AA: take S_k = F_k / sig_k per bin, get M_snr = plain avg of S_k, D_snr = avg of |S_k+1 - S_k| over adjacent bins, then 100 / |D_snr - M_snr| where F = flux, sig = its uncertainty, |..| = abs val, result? 5.2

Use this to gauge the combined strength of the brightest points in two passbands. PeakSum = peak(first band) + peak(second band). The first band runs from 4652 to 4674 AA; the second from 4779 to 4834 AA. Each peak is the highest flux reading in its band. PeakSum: 50.7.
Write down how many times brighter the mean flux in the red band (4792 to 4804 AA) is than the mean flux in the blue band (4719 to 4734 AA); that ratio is 0.95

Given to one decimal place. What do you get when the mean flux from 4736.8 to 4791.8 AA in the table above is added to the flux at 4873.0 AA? 49.7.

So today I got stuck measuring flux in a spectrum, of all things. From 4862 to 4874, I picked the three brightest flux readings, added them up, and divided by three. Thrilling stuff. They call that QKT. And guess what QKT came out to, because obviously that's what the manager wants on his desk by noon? 25.2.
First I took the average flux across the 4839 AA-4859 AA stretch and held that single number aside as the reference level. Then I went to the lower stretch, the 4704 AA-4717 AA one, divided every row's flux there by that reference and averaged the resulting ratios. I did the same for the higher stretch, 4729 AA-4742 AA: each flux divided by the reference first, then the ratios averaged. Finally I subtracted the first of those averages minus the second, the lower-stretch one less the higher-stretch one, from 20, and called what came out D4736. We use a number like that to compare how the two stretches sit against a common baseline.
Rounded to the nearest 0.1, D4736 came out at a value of 20.0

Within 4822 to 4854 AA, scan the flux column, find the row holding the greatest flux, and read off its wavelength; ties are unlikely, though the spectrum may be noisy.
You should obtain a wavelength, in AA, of 4845.5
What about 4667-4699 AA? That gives 4693.0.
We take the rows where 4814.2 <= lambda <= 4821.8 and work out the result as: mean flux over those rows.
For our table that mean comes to 23.5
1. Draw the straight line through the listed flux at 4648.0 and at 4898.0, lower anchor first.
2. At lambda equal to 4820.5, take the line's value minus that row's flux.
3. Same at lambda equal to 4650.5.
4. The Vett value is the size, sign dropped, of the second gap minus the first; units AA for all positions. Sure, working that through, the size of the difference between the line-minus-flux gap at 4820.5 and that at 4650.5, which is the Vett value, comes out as 1.5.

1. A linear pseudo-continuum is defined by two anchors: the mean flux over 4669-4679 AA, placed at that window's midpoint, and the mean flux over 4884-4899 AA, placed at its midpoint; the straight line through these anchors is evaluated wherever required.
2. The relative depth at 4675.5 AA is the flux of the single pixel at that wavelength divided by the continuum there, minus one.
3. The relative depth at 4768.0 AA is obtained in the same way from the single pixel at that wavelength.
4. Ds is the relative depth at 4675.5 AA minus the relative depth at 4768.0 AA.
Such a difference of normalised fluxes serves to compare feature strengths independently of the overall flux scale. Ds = 0.05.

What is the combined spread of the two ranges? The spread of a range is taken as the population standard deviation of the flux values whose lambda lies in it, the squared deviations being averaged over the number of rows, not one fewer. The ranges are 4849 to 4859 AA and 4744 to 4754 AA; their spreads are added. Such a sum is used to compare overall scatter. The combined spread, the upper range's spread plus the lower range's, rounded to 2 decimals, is 1.25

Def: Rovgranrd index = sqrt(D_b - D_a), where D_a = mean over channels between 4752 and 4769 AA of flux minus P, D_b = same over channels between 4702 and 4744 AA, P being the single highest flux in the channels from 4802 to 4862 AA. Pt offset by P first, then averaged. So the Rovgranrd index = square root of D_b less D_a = 1.0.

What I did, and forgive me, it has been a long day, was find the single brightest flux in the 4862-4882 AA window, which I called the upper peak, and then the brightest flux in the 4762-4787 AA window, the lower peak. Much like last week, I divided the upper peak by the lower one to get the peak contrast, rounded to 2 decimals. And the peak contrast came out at 1.05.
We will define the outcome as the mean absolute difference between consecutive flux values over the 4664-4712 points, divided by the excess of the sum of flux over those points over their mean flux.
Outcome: 0.002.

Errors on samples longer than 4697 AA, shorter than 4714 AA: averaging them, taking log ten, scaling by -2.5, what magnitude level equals -0.20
